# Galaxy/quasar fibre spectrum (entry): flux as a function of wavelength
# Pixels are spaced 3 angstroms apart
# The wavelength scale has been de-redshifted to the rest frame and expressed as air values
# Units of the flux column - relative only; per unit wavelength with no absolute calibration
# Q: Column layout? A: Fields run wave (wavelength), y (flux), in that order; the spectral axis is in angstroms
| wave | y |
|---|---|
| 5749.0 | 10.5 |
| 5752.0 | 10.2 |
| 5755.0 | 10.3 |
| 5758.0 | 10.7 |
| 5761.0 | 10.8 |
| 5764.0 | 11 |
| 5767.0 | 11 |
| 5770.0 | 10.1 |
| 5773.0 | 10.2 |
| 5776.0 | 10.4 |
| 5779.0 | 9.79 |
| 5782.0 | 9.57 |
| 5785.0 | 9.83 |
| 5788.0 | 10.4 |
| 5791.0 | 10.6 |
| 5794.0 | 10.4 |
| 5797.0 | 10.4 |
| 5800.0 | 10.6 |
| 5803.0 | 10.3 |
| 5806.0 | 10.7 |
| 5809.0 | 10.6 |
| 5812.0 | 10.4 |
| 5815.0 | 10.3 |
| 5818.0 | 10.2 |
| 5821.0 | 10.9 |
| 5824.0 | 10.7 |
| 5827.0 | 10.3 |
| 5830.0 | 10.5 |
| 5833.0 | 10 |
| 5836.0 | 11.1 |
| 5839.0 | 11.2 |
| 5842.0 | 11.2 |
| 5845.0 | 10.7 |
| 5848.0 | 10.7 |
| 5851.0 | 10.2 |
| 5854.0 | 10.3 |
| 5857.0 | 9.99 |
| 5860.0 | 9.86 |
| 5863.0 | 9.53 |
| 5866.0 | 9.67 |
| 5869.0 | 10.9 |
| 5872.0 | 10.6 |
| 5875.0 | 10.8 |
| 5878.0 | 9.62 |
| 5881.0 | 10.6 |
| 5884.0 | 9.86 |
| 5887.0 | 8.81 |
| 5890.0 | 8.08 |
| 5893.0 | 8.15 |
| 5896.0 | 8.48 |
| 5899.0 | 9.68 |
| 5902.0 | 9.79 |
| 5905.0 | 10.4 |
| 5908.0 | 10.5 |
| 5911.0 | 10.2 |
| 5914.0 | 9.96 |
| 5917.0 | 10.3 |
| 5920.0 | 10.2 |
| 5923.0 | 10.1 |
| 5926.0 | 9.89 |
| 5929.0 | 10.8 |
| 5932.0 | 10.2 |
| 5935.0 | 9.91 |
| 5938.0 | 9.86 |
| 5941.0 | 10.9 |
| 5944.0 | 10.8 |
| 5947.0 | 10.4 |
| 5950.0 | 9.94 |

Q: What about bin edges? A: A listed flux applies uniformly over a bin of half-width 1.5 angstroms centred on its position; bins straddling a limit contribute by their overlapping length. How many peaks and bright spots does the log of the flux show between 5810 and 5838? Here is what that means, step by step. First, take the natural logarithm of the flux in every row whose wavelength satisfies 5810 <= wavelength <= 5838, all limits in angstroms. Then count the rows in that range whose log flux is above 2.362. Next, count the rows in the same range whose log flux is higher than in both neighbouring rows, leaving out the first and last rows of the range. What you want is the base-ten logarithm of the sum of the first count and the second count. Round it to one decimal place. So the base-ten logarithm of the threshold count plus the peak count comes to 0.7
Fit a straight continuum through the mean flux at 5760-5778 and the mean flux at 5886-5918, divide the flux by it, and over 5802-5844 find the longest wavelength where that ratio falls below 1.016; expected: 5833.0 angstroms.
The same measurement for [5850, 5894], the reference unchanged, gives 5893.0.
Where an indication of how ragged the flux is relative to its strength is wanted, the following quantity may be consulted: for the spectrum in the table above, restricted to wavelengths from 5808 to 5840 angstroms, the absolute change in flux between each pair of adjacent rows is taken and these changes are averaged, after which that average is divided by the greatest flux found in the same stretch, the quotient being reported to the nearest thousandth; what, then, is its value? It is 0.032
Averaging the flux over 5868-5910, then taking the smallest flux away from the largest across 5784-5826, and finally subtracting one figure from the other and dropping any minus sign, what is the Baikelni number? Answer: 8.7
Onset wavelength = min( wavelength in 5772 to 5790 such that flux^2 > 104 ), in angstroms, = 5773.0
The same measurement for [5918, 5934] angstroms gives 5920.0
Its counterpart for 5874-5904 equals 5875.0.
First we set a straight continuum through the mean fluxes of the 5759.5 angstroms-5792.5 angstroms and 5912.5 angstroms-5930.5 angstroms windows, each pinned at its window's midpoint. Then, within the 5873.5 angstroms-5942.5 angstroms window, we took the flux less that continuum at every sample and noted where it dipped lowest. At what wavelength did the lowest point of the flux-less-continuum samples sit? 5890.0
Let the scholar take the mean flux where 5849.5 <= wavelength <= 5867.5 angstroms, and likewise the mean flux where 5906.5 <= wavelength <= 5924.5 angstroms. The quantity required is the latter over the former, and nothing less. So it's 1.03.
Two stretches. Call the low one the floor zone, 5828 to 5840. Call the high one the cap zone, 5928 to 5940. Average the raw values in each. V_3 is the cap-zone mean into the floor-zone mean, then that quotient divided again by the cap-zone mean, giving 0.103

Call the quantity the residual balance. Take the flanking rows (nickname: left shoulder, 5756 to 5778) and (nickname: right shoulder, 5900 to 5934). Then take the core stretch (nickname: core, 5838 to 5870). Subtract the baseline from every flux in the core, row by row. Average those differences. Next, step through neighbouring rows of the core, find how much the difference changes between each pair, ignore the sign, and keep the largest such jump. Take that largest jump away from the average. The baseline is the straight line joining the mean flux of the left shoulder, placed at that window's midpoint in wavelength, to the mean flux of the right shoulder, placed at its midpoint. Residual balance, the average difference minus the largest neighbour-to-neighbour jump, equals -1.2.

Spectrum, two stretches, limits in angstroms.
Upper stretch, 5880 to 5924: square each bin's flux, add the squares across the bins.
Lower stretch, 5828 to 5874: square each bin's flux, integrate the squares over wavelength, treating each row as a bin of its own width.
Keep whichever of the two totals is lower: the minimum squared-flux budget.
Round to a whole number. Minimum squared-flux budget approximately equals 1414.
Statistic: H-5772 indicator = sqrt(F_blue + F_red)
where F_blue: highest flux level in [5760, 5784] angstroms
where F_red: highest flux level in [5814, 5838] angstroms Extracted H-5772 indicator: 4.70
